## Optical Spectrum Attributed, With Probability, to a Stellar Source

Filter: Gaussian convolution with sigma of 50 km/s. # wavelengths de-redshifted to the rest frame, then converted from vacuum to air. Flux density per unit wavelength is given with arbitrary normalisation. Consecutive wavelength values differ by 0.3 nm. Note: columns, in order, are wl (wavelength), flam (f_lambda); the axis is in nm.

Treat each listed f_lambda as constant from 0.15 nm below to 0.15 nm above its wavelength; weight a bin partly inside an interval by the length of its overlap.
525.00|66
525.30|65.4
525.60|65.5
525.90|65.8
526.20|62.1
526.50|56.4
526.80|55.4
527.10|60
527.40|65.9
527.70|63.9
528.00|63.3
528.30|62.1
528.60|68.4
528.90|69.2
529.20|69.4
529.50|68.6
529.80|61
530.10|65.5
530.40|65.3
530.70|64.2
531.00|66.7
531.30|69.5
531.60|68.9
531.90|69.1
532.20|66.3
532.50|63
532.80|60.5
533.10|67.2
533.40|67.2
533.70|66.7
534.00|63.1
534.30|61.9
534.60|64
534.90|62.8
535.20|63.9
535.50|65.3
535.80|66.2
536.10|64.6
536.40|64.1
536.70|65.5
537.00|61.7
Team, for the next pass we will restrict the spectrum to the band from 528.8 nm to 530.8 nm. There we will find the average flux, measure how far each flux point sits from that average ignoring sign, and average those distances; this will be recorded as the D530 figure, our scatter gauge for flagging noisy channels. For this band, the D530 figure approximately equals 2.5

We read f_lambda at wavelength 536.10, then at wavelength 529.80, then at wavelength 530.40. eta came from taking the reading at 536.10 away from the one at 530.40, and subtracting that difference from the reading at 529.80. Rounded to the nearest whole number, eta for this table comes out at 60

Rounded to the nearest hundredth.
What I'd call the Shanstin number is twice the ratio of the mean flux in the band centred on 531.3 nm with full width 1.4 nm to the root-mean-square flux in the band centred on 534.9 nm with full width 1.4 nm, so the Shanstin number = 2.13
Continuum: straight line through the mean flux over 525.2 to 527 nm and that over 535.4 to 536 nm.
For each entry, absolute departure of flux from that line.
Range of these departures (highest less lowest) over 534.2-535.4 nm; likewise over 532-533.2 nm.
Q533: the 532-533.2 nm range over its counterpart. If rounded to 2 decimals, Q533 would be 1.33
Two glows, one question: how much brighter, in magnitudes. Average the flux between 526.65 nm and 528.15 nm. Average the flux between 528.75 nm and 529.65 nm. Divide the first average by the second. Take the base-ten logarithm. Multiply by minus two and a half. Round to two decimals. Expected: 0.12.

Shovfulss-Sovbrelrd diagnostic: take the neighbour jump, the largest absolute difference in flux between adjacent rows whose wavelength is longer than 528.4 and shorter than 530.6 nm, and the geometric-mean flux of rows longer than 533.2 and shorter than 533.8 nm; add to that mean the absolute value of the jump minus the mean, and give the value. 126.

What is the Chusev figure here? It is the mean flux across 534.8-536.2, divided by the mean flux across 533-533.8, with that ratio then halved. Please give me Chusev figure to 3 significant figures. 0.482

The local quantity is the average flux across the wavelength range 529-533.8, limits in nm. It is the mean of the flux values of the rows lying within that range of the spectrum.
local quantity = 66.2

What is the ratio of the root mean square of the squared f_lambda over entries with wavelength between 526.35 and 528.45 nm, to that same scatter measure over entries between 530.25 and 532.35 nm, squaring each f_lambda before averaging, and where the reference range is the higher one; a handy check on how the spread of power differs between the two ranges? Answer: 0.83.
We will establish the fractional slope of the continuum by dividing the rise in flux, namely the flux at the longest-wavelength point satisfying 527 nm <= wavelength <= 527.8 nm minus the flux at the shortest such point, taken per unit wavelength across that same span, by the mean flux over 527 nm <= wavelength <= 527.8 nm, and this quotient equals 0.10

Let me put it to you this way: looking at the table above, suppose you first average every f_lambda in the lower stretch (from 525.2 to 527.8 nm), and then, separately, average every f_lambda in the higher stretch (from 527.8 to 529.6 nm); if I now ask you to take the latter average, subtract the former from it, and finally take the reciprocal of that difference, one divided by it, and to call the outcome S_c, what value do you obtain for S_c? 0.2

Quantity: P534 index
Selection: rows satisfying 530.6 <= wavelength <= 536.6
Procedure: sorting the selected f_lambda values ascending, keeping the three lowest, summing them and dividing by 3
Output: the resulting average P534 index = 61.7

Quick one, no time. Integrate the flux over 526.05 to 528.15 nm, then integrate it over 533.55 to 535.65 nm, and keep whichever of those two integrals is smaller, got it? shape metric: 128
